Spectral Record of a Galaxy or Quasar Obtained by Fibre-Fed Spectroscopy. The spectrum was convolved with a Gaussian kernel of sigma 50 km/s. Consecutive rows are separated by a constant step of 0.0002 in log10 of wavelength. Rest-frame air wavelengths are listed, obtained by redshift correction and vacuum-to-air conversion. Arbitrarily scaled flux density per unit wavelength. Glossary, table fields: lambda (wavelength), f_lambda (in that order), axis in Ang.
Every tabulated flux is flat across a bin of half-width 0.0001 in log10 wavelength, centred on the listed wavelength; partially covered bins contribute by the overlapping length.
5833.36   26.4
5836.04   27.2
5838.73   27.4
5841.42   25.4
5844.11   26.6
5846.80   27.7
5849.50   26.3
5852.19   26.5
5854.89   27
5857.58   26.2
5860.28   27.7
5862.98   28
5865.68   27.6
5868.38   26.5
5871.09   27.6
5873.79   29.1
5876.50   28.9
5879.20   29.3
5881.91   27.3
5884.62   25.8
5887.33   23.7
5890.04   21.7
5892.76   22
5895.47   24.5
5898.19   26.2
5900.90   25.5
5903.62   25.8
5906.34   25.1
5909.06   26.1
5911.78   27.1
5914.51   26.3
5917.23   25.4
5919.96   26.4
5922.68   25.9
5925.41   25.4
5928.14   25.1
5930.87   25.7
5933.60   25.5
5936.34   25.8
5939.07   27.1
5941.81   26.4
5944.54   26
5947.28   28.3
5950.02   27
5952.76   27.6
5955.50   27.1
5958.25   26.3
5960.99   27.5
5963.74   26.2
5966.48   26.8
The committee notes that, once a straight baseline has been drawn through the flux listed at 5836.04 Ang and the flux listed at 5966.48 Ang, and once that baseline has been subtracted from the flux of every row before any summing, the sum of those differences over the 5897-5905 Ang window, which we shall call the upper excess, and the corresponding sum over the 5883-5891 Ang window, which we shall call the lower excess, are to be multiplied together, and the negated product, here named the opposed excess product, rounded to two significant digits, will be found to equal -35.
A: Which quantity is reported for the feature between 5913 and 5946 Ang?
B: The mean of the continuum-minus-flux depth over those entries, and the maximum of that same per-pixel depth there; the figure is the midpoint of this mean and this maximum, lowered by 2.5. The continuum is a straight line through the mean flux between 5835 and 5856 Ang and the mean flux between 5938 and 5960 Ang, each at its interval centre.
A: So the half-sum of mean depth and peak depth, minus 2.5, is -1.1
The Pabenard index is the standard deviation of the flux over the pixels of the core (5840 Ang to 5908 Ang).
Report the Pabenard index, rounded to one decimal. 1.9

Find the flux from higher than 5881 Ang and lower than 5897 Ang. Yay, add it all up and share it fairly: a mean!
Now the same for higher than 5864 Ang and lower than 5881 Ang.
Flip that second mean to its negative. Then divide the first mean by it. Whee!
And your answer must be -0.86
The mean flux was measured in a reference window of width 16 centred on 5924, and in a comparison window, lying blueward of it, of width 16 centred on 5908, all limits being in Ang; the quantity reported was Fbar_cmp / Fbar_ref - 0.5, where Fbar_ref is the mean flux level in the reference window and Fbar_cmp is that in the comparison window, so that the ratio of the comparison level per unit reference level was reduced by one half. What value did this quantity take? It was 0.513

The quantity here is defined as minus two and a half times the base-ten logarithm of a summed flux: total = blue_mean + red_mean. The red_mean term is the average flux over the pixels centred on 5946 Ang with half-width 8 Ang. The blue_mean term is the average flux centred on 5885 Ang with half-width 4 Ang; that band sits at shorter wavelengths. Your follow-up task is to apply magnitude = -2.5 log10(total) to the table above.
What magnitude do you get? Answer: -4.30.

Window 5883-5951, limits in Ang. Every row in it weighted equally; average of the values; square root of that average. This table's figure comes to 5.06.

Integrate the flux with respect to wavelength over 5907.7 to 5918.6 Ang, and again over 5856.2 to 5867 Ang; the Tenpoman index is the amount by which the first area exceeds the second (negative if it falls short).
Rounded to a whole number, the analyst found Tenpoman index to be -10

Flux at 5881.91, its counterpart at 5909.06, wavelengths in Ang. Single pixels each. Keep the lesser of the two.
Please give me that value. 26.1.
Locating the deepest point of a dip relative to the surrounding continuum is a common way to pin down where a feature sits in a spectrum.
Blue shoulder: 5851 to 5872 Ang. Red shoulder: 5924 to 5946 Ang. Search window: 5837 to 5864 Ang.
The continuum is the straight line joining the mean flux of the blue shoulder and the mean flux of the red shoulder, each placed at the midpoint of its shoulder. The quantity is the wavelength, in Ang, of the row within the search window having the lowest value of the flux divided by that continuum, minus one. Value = 5841.42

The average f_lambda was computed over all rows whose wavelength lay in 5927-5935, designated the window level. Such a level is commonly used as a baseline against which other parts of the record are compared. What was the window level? 25.4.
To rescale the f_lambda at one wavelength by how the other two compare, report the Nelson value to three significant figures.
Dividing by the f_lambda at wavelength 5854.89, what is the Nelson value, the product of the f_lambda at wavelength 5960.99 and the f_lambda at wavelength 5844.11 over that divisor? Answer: 27.1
